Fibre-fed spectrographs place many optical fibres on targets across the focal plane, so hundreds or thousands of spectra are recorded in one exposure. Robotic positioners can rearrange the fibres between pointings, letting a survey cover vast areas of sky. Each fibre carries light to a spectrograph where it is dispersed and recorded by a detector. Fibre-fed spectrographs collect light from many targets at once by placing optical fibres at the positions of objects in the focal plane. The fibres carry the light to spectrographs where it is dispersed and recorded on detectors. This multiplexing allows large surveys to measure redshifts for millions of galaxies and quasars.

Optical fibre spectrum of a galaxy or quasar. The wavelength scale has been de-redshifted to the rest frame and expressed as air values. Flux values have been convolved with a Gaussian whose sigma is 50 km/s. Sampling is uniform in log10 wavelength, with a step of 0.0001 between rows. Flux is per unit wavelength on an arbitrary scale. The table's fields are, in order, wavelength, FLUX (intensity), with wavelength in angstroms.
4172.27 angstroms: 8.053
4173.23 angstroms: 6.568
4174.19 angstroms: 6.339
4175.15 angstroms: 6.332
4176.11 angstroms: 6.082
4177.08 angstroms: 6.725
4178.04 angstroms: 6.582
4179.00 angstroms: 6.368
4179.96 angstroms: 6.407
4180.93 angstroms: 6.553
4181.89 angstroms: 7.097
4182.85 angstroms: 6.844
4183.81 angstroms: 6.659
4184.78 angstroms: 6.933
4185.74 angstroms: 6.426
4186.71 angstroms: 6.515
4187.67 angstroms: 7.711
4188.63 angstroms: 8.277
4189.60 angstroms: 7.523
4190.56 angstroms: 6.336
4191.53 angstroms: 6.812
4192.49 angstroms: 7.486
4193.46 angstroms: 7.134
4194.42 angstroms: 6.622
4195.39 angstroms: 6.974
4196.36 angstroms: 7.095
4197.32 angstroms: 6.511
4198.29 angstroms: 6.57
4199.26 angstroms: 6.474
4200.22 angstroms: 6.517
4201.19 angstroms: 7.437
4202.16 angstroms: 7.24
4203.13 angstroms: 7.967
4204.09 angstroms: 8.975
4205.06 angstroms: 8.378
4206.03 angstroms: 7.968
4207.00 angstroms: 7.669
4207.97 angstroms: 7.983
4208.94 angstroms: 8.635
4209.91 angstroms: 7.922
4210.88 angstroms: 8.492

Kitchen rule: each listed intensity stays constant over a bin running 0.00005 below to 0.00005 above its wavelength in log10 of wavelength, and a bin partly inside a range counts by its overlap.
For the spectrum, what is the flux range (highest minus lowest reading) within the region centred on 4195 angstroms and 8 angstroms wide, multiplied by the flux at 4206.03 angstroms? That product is 8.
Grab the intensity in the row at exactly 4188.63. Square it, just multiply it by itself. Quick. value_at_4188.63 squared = 69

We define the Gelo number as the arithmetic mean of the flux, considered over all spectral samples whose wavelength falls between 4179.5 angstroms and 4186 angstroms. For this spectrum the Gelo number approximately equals 6.7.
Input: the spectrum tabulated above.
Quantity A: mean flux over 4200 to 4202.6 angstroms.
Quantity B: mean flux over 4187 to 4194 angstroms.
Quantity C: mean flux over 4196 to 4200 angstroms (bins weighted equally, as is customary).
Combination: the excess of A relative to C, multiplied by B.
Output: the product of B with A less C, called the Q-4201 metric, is 3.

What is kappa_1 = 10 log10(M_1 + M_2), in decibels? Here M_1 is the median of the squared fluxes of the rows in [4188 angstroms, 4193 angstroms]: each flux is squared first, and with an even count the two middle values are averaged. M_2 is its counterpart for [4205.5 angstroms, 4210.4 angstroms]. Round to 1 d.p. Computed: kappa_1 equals 20.8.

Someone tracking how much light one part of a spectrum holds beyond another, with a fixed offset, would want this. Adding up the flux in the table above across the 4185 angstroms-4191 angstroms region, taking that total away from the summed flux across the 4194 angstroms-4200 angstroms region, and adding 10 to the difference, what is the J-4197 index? 7.5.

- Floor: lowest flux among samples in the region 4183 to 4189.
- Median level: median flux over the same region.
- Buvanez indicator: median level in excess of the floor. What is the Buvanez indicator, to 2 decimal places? 0.37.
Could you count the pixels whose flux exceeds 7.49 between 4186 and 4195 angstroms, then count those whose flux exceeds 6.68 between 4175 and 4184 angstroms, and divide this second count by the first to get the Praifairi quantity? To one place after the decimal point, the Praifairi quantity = 1.0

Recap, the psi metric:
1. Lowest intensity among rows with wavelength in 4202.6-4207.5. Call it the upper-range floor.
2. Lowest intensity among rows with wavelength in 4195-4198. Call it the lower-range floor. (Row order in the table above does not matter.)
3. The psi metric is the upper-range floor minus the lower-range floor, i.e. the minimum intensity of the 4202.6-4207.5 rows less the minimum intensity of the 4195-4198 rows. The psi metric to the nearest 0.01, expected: 1.16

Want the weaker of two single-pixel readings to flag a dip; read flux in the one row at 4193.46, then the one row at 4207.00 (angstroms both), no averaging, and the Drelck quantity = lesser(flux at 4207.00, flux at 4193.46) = 7.13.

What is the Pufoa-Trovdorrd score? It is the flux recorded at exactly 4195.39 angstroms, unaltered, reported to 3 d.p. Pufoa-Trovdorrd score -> 6.974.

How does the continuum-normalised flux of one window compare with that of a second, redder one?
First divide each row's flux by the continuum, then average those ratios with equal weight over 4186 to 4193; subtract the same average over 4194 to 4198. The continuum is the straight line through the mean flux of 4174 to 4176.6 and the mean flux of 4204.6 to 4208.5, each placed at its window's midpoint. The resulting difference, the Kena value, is 0.11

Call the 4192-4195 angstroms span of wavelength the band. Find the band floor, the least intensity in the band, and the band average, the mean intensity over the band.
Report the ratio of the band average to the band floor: 1.07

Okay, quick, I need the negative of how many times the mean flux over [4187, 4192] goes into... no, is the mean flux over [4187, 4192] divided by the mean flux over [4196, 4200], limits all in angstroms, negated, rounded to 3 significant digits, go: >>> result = -1.10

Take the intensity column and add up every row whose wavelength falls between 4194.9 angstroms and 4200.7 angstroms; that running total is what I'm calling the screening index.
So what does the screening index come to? 40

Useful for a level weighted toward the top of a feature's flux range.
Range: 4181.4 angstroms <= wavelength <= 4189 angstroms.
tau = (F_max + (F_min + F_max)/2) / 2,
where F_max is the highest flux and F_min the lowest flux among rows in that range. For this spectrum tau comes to 7.81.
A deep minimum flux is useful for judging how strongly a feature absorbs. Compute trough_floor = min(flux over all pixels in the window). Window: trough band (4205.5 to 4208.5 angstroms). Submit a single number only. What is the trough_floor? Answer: 7.669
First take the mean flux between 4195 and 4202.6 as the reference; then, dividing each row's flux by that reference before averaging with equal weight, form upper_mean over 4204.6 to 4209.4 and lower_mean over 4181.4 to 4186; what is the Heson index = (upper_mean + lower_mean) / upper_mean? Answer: 1.84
